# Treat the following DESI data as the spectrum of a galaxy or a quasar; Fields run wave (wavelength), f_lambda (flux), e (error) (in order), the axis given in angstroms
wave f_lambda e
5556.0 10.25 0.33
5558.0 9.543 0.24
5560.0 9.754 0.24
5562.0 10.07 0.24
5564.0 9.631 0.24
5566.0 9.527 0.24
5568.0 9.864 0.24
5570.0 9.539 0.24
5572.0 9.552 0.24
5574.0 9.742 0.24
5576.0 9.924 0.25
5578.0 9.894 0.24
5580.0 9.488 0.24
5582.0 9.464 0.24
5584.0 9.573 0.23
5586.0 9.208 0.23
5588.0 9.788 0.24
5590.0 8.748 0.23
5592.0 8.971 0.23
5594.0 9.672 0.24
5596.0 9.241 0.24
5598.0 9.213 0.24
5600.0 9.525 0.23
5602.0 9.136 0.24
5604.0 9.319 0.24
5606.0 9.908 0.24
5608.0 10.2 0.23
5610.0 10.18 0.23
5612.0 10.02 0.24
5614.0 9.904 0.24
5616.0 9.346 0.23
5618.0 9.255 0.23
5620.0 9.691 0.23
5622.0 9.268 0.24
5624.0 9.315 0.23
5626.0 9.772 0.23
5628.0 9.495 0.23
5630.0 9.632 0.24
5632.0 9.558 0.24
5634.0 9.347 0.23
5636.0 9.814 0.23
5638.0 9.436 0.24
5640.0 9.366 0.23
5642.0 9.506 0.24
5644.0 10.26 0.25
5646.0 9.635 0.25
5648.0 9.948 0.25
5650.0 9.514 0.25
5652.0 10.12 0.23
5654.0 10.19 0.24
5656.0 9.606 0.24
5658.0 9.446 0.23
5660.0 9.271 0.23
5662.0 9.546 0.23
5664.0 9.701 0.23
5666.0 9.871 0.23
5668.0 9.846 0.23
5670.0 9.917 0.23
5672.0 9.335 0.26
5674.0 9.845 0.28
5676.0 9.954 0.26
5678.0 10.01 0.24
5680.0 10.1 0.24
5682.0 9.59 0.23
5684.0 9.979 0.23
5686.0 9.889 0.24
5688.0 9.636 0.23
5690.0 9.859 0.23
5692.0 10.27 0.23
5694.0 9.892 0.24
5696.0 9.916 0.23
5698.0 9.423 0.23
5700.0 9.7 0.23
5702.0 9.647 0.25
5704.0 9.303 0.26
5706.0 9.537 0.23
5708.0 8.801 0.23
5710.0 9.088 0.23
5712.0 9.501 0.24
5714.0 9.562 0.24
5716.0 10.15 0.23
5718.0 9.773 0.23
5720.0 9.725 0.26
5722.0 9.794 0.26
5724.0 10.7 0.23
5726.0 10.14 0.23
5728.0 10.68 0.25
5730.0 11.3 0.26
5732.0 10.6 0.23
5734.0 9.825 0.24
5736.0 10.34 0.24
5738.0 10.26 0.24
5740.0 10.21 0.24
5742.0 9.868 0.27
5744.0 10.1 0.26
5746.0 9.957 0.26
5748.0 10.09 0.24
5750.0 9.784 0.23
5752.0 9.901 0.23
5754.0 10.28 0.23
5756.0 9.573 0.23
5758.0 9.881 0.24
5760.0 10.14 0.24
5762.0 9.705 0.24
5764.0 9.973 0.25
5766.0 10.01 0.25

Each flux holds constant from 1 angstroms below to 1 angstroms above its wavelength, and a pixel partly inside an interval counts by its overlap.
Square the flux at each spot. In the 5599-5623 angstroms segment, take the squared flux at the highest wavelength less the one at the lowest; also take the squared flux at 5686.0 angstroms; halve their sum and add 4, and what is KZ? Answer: 50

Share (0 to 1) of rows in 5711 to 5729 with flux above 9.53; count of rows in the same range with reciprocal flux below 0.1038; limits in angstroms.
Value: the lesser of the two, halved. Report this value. 0.44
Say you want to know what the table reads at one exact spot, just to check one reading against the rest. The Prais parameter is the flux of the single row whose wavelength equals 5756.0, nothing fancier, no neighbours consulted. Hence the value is 9.573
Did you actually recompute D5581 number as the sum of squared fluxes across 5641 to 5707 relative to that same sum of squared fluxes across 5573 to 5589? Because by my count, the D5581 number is 4.2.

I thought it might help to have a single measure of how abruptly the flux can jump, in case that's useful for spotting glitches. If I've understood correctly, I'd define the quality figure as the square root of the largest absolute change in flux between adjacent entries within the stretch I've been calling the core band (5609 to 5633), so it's 0.75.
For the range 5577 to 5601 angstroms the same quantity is 1.02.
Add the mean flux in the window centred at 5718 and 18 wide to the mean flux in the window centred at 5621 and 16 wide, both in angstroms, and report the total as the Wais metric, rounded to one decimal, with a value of 19.3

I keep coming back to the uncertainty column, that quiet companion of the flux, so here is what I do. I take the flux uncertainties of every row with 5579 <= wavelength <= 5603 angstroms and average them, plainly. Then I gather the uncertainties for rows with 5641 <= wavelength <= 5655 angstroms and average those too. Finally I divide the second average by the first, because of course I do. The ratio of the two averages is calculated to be 1.04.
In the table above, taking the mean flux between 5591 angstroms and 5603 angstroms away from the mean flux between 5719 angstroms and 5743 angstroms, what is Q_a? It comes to 1.0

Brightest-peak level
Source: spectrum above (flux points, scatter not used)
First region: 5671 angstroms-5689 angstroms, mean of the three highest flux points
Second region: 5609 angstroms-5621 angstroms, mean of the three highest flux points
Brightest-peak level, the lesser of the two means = 10.0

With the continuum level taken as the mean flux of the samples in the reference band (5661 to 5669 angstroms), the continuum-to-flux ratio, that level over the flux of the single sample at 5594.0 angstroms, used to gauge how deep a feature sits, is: 1.01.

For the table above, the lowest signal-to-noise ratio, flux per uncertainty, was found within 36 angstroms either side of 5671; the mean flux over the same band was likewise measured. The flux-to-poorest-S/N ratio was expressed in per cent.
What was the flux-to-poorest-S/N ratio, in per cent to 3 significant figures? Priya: 27.7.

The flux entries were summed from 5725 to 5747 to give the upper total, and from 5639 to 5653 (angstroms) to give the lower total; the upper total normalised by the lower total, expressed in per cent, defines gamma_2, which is 166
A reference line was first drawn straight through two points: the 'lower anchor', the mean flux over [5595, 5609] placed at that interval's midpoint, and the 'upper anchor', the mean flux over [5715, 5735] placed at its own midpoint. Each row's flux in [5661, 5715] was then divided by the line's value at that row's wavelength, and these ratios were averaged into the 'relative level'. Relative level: 0.97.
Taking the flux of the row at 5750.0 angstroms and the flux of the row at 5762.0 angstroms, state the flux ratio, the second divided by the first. 0.992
